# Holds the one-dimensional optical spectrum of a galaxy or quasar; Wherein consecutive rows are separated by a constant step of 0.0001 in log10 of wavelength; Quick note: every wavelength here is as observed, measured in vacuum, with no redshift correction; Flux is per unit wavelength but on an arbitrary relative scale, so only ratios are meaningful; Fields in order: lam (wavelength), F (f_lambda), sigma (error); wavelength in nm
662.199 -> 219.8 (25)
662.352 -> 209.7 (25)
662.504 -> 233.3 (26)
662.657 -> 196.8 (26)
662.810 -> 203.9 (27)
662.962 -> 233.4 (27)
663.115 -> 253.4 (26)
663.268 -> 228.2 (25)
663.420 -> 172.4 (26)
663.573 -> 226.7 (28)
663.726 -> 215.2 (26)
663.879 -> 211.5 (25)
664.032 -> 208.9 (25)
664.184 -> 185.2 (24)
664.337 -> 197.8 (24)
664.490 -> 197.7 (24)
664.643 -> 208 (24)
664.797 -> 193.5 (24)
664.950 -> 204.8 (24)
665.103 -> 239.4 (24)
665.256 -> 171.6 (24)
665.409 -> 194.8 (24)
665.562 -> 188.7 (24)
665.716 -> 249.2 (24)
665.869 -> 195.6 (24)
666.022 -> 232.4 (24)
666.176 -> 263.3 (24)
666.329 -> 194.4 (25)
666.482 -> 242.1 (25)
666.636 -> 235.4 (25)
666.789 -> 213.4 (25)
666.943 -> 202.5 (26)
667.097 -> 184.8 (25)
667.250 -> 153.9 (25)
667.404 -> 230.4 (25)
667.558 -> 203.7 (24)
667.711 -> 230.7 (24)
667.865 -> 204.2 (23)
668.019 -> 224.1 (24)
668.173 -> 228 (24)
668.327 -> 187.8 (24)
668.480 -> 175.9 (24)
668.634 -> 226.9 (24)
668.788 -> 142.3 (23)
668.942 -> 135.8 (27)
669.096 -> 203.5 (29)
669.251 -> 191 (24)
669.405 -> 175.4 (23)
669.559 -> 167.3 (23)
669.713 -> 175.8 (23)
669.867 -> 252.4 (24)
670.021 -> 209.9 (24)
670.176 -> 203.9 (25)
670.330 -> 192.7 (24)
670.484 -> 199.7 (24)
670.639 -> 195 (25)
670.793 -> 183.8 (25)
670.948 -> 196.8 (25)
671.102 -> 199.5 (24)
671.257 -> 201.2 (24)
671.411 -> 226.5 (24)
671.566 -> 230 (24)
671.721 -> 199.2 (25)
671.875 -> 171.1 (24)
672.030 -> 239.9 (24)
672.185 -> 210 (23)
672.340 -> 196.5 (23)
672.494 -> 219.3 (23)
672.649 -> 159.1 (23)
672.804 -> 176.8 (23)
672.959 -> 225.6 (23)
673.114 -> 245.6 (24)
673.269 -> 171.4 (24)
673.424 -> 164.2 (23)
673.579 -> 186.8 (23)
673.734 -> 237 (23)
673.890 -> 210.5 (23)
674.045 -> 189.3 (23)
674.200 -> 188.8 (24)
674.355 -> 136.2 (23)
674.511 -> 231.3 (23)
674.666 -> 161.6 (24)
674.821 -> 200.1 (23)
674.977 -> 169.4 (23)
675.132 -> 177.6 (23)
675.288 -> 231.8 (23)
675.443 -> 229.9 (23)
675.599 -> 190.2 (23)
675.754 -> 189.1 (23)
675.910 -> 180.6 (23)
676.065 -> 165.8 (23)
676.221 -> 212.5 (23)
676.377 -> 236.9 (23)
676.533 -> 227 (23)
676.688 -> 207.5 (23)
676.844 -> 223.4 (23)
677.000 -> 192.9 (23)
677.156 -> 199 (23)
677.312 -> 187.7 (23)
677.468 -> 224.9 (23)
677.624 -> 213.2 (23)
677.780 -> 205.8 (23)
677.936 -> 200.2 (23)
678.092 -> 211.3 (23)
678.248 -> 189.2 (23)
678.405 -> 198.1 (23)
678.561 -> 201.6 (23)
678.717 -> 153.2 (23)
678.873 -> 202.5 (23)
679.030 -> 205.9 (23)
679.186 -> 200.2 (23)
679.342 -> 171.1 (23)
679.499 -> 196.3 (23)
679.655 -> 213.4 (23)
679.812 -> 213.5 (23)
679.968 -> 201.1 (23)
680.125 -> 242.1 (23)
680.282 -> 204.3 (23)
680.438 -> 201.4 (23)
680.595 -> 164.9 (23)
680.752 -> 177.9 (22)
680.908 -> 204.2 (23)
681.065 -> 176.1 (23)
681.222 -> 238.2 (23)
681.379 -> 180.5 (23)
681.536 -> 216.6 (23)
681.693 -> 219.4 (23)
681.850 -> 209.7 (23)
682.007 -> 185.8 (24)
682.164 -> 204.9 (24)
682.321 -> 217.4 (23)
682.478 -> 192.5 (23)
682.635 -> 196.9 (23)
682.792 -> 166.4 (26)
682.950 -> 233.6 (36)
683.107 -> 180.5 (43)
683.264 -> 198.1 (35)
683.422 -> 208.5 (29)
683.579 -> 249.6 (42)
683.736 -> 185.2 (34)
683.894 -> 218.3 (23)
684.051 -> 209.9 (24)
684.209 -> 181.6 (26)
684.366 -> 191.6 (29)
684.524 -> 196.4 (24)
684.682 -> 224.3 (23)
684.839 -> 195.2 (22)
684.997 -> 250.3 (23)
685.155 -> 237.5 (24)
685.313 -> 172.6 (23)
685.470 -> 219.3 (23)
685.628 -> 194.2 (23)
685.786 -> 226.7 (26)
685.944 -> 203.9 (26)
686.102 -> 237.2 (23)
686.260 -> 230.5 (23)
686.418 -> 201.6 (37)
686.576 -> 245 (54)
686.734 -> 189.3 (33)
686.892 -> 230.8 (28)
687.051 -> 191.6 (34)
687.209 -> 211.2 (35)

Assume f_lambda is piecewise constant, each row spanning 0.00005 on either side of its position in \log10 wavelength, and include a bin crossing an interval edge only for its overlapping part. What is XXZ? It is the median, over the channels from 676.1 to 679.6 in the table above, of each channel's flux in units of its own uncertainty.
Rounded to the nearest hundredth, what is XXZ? 8.78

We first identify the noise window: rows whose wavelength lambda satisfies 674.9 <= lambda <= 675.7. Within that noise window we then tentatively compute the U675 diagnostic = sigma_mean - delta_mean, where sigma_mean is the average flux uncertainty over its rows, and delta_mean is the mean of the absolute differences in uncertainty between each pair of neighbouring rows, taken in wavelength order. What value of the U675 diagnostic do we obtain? 23.0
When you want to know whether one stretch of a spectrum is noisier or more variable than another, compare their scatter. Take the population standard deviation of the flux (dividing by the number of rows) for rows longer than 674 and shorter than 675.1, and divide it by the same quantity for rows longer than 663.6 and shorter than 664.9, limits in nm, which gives 2.9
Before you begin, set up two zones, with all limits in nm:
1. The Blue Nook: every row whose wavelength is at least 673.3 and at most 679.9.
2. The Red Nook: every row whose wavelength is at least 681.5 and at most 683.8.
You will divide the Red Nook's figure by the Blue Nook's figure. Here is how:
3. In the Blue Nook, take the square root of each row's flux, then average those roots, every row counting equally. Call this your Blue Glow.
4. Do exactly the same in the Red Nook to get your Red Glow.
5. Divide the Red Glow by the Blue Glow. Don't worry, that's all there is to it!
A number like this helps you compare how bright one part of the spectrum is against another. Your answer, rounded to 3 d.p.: 1.016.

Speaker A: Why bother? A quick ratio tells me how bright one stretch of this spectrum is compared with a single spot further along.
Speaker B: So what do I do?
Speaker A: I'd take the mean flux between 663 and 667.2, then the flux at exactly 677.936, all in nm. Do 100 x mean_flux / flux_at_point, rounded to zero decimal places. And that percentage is 106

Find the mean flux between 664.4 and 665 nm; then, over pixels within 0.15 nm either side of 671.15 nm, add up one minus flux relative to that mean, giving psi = 0.0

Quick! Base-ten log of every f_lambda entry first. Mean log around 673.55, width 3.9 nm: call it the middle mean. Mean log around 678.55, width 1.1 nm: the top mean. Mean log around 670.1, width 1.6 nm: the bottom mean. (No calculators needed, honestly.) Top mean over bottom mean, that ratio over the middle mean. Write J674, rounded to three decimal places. 0.436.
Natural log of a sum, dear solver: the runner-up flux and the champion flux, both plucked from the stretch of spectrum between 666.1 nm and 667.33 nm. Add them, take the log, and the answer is 6.23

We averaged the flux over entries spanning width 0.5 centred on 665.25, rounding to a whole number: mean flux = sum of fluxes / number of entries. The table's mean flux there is 202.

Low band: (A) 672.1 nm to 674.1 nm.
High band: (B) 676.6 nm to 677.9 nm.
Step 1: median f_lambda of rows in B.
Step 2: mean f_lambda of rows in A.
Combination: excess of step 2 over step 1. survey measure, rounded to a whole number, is -7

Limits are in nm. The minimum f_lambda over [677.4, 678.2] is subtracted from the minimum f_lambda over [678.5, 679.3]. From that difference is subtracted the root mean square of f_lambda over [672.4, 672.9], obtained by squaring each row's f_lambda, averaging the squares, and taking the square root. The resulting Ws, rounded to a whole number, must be -234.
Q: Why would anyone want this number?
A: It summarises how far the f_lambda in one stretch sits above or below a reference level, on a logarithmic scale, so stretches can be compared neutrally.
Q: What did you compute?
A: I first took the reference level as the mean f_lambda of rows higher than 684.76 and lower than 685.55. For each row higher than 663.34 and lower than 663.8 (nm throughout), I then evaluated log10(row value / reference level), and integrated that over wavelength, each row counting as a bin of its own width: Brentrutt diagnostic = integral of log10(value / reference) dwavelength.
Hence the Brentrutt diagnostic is -0.011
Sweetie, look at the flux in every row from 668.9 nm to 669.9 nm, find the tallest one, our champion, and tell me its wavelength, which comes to 669.867 nm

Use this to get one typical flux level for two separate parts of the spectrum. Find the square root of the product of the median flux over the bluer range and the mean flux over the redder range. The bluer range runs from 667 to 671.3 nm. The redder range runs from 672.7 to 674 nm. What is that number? 200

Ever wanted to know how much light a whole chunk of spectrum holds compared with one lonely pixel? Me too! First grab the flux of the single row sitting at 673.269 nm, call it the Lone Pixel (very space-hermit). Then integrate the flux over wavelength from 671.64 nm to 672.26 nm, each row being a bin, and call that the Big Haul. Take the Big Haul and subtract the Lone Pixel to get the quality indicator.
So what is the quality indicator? -44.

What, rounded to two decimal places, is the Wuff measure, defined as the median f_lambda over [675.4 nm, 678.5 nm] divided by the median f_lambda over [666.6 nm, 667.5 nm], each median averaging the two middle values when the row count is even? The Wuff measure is 0.98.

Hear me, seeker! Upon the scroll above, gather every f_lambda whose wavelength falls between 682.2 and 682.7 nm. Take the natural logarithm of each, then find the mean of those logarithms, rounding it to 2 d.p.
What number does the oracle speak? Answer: 5.31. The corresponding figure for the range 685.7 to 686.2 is 5.40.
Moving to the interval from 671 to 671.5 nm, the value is 5.34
